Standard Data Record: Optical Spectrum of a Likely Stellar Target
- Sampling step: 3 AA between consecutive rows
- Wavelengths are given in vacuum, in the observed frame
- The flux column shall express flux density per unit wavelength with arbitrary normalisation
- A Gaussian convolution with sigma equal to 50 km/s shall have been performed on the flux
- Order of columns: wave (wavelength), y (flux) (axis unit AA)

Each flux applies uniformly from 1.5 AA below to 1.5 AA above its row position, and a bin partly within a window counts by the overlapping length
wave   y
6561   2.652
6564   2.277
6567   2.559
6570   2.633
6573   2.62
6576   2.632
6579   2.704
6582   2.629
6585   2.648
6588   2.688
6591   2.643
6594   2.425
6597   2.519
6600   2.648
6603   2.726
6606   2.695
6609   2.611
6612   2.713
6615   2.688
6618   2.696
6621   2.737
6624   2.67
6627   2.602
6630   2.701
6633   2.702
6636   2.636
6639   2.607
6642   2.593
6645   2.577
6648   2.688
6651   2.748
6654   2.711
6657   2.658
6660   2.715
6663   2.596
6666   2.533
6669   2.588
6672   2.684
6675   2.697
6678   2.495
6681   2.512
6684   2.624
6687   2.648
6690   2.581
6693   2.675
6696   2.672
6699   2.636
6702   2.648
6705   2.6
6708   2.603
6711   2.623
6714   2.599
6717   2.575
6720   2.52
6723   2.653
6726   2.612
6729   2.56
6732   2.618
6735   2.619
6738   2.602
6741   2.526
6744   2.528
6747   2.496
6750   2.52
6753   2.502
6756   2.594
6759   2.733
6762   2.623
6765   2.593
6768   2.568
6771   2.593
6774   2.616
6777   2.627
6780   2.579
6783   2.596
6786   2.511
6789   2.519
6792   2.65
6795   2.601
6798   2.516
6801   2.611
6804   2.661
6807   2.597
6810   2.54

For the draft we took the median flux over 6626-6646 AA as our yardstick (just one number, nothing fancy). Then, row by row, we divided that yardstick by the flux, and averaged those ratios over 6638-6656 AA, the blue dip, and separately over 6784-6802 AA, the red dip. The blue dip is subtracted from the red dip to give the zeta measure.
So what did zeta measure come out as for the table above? 0.033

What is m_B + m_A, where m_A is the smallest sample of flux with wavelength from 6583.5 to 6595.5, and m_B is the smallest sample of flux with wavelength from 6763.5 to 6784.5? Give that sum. 4.99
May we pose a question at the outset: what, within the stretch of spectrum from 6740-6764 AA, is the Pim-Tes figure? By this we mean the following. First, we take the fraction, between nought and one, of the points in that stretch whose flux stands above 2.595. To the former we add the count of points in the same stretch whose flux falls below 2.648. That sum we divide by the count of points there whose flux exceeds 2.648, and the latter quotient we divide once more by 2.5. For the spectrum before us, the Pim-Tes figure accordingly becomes 2.9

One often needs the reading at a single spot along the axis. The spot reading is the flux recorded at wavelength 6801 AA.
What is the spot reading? 2.611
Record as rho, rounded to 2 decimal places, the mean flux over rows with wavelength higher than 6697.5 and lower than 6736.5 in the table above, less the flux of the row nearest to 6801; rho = -0.01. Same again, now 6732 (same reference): -0.01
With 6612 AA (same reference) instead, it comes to -0.11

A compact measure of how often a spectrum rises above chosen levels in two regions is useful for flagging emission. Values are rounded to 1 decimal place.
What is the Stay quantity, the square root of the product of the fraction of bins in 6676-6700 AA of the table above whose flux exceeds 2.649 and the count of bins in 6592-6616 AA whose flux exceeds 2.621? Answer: 1.1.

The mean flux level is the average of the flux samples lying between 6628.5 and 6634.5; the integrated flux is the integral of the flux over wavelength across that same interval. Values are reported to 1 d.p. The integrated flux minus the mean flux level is 13.5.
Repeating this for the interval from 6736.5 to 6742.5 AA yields 12.8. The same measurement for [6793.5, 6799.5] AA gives 12.8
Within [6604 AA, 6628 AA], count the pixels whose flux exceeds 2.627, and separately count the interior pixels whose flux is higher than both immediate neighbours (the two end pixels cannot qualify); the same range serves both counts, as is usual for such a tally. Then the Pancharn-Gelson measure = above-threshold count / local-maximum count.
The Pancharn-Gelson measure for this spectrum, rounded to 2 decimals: 3.00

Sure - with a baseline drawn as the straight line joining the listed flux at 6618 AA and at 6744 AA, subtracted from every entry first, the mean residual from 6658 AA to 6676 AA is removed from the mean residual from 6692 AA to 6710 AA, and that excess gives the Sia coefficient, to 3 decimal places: 0.048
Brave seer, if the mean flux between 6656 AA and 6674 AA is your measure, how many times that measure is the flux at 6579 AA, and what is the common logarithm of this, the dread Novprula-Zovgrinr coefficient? 0.012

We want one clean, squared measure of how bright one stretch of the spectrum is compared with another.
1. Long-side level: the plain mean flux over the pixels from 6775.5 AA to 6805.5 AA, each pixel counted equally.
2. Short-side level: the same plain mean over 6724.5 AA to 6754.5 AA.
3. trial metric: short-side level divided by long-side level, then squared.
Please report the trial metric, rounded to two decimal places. 0.98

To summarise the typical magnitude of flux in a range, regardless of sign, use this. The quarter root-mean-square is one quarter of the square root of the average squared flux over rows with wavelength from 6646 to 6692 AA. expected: 0.658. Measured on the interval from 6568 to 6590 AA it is 0.663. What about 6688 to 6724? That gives 0.654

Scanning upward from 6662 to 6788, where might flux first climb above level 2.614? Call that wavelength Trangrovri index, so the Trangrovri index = 6672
